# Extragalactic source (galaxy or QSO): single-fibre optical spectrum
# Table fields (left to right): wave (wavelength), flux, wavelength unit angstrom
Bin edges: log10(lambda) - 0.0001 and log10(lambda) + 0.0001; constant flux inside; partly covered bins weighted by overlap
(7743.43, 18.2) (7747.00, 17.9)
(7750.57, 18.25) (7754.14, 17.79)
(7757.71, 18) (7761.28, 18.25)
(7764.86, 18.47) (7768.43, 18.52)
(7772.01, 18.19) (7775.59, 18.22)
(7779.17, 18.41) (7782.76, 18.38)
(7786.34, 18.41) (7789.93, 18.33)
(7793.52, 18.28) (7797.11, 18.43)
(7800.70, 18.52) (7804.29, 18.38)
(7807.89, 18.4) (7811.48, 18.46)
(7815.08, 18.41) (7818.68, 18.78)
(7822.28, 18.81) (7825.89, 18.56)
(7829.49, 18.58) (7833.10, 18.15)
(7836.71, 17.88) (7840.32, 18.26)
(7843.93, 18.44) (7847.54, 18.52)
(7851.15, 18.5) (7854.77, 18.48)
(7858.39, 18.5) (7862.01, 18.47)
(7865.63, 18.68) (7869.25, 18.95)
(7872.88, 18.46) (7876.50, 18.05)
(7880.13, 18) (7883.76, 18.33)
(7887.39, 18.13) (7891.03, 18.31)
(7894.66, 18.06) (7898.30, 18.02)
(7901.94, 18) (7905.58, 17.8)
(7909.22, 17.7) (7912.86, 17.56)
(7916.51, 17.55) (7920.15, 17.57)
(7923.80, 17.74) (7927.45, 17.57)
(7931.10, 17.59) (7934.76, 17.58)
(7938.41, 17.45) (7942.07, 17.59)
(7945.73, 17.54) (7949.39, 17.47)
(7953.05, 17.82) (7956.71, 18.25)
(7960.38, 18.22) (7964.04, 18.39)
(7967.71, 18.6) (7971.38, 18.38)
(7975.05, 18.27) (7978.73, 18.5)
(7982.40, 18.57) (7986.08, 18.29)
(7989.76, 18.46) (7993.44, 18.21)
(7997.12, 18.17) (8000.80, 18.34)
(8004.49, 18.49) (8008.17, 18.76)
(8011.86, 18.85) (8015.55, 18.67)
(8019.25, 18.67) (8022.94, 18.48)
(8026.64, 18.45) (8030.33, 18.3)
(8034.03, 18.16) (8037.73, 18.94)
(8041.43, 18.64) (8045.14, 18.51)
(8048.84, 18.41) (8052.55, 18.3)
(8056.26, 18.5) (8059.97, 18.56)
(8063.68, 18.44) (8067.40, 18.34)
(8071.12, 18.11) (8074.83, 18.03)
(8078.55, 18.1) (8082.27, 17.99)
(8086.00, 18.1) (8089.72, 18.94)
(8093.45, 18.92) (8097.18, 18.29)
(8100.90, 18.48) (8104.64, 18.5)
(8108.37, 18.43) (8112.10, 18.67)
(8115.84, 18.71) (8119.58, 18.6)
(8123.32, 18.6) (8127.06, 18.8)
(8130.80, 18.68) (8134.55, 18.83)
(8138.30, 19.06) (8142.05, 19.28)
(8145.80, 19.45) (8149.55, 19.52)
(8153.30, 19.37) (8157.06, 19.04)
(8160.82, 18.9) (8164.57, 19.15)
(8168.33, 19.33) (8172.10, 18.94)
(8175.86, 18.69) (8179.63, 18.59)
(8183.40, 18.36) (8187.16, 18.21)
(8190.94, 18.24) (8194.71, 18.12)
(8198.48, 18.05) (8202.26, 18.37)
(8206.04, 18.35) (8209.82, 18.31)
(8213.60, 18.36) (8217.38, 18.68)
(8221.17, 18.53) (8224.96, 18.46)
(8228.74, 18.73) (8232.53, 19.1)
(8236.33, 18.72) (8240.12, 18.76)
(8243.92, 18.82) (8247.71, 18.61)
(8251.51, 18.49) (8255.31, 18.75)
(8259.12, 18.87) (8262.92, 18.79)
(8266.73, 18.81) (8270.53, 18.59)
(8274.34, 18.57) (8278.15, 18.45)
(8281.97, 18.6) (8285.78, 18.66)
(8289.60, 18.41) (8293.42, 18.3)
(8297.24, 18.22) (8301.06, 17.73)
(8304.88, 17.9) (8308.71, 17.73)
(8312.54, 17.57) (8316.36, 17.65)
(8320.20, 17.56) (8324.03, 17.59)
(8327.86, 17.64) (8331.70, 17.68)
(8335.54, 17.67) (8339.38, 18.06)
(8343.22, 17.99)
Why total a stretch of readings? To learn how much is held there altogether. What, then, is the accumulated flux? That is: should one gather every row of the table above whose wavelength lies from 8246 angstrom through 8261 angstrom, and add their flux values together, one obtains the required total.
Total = 75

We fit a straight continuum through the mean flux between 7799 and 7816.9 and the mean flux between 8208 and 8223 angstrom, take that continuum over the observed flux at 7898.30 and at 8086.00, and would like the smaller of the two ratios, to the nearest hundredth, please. 1.02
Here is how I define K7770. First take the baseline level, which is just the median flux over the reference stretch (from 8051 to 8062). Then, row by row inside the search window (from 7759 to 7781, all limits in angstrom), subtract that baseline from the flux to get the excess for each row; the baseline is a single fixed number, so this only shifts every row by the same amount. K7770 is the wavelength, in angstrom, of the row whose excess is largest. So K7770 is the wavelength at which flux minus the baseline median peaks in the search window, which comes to 7768.43 angstrom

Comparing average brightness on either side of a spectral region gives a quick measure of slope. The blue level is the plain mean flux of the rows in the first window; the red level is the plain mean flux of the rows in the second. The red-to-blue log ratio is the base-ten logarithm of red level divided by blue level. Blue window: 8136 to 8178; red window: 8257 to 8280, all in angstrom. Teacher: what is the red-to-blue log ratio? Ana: -0.011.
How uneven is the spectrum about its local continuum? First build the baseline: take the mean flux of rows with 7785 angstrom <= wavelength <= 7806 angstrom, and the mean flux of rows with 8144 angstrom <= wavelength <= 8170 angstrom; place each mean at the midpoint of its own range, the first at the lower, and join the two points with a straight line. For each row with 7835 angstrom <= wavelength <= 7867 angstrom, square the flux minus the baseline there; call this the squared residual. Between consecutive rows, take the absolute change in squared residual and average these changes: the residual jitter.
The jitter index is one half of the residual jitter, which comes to 0.02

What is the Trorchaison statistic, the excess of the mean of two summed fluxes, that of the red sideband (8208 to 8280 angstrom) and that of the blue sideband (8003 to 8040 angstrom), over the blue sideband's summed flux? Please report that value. 84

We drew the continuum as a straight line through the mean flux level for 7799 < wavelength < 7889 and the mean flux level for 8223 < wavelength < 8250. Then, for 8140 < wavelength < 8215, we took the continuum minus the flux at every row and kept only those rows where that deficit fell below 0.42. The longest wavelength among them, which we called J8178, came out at 8213.60 angstrom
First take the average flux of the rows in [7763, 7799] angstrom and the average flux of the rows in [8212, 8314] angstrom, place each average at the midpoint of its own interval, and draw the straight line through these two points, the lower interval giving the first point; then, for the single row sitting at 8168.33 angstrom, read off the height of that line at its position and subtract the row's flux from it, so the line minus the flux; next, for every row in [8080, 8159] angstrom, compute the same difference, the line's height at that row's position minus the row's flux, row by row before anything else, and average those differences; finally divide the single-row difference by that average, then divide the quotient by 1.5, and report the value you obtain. 1.8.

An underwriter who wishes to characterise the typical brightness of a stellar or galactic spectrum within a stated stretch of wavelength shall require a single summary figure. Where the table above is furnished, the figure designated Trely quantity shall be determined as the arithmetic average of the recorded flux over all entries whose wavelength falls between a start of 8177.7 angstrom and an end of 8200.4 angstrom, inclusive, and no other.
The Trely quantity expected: 18.26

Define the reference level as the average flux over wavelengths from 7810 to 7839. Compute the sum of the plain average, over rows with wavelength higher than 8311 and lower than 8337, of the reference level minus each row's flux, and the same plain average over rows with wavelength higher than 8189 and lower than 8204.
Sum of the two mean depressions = 1.1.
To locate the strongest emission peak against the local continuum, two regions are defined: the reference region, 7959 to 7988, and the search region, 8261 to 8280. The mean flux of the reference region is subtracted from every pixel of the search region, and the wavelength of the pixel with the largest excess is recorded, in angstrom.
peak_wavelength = 8266.73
